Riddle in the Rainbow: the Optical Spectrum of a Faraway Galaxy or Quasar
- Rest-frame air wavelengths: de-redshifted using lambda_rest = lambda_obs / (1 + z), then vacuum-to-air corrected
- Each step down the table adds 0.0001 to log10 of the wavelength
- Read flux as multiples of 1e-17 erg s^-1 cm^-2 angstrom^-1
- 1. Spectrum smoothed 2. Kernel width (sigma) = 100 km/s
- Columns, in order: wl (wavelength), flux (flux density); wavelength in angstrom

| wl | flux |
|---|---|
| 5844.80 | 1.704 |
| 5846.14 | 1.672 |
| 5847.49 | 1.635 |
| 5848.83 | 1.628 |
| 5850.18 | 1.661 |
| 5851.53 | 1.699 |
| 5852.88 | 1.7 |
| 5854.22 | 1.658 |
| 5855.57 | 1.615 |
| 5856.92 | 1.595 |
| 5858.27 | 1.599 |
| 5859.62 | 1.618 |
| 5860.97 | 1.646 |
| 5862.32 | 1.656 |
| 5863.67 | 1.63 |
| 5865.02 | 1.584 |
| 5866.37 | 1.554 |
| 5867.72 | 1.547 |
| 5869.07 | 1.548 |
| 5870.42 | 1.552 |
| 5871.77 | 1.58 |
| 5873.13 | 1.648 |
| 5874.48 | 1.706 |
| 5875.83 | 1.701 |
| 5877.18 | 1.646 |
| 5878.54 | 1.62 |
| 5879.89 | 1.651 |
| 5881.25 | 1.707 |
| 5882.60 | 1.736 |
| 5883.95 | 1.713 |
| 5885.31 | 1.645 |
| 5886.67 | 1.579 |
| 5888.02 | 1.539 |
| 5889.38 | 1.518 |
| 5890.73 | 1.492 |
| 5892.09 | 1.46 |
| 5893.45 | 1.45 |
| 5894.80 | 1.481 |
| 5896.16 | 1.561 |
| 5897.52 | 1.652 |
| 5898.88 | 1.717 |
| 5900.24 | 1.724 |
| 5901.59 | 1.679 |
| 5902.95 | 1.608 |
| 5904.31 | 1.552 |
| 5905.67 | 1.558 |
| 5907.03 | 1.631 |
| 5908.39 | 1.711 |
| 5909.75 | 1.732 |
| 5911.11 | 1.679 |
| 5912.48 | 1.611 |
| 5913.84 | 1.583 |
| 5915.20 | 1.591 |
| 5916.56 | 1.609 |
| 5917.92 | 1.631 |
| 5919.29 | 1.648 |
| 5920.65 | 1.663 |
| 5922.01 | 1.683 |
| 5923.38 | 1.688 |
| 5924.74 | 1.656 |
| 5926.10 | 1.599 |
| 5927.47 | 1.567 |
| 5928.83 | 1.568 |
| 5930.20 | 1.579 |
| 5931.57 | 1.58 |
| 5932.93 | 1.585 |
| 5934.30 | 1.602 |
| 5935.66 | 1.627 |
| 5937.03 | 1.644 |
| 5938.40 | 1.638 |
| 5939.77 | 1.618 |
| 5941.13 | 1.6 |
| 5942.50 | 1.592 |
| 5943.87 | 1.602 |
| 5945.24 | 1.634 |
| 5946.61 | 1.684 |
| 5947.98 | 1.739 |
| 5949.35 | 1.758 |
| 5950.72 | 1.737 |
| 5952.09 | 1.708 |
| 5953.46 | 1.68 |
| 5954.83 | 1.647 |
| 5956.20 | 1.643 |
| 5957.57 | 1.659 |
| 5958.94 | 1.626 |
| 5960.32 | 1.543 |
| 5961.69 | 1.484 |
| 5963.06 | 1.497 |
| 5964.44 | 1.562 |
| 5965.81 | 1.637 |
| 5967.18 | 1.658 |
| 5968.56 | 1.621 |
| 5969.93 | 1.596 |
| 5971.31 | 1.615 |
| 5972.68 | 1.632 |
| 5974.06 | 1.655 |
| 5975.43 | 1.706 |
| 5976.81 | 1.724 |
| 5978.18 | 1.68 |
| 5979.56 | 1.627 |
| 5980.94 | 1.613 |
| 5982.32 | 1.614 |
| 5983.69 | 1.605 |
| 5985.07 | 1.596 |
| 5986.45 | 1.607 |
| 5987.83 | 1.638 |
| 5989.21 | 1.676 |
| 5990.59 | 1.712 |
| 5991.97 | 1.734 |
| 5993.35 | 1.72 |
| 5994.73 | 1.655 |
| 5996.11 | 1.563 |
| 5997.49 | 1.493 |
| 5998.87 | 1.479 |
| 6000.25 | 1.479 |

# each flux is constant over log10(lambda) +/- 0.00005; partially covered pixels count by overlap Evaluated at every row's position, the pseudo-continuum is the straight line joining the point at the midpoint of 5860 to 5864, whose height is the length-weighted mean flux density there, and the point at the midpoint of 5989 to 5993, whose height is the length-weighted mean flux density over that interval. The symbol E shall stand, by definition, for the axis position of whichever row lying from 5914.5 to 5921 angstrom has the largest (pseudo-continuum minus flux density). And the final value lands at 5915.20 angstrom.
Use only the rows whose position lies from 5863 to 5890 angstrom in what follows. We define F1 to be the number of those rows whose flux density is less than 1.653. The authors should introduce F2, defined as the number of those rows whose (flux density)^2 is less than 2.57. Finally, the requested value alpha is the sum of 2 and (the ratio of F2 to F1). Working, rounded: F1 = 15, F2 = 9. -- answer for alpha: 2.6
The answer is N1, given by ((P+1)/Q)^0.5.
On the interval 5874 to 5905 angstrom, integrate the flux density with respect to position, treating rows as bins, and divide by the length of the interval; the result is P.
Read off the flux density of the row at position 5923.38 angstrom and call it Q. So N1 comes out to 1.24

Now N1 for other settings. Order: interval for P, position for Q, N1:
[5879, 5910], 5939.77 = 1.27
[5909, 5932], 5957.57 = 1.26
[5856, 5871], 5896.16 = 1.29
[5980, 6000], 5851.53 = 1.24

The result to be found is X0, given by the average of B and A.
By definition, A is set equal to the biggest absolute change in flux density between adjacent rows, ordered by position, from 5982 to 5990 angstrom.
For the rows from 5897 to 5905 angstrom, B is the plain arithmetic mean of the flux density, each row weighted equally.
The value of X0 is 0.847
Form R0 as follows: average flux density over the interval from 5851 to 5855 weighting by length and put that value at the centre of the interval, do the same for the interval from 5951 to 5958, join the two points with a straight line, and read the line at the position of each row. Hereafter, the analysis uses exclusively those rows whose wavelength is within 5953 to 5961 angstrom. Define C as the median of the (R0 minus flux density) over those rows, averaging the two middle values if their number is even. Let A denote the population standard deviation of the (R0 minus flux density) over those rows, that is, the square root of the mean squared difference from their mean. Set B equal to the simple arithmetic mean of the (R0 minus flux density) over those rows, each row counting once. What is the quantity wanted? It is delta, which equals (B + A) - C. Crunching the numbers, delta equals 0.055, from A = 0.043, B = 0.04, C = 0.03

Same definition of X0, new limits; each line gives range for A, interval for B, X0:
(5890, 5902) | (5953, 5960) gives 0.871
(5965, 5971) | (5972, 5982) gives 0.850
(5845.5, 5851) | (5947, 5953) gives 0.886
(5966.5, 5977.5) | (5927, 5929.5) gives 0.809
